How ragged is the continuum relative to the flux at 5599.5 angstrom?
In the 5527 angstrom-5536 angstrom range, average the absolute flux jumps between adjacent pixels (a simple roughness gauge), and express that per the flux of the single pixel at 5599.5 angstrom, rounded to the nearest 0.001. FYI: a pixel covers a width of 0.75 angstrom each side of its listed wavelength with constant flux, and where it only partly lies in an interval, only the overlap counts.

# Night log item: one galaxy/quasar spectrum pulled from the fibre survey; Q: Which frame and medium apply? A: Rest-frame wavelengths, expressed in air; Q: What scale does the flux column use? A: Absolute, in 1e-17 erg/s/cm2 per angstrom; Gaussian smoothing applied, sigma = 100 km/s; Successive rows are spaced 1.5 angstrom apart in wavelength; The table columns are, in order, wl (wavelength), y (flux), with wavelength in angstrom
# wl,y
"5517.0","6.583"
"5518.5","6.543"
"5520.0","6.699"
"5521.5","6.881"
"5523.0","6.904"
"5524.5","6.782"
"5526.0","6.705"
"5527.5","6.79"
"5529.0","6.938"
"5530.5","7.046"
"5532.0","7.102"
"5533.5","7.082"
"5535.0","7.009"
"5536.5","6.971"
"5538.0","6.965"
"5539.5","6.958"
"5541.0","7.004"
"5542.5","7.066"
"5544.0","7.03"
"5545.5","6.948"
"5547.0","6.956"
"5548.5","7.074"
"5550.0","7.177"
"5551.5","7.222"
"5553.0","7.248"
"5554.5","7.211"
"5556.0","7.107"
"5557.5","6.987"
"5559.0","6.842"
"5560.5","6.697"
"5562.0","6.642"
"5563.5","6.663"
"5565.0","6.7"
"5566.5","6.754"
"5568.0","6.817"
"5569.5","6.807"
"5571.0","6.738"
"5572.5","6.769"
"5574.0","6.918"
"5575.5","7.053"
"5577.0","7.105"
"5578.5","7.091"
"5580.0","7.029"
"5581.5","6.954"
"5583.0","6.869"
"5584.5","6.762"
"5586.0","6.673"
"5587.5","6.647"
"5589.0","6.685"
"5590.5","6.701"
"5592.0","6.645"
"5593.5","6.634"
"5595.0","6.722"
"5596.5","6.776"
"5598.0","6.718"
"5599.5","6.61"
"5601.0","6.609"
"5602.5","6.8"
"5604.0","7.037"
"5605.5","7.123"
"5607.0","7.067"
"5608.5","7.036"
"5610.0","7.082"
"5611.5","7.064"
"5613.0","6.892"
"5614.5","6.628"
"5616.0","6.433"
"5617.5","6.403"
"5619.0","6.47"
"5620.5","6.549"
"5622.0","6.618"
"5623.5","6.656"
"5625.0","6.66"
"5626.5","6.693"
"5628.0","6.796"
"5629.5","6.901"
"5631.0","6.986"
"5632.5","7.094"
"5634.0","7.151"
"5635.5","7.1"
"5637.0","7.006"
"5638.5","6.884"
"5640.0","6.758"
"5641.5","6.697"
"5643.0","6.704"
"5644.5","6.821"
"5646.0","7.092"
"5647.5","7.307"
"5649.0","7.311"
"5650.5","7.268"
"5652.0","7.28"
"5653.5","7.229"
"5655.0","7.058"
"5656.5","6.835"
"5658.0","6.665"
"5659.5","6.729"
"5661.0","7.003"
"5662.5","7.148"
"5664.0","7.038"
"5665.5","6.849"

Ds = 0.012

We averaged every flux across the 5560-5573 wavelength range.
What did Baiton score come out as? 6.73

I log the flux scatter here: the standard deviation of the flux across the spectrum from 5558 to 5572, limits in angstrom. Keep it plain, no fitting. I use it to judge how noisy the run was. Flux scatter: 0.07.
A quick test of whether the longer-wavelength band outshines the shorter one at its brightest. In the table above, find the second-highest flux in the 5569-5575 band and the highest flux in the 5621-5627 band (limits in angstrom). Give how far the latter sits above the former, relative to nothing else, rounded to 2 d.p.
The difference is -0.11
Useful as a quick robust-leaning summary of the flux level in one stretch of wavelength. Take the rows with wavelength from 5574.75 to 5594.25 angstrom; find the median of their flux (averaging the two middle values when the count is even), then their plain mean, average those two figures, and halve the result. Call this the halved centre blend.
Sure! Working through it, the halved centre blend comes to 3.40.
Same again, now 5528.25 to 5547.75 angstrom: 3.50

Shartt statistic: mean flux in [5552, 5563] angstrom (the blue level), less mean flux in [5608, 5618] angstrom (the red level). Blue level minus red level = 0.17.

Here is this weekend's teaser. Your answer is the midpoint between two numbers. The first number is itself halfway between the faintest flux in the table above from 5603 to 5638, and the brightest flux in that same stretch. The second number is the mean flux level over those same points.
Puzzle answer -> 6.81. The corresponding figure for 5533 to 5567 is 6.96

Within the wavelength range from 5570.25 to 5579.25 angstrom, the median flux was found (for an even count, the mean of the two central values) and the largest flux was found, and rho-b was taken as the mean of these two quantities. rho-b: 7.05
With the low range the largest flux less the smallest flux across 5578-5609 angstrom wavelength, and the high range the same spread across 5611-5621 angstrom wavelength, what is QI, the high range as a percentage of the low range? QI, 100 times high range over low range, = 129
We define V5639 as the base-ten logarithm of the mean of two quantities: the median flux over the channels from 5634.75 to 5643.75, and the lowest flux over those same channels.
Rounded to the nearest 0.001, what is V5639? 0.830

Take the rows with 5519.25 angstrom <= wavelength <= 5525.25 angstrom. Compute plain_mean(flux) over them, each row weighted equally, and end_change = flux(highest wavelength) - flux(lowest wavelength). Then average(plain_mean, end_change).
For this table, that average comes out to 3.45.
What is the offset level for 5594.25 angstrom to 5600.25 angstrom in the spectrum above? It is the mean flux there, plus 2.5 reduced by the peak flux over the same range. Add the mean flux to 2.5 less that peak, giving 2.43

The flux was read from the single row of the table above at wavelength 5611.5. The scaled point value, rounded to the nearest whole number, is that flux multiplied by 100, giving 706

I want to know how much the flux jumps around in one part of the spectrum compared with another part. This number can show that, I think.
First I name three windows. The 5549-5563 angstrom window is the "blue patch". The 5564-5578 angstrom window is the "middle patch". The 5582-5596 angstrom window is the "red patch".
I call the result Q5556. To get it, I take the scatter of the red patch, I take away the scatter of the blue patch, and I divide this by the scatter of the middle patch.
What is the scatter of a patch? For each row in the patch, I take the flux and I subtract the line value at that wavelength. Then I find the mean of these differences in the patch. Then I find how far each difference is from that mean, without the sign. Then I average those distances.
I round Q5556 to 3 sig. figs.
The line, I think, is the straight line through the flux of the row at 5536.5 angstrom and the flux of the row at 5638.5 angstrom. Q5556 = -1.20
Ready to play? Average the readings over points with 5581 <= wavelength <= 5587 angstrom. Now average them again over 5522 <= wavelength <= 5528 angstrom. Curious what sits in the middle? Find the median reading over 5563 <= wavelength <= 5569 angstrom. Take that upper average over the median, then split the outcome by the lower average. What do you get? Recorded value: 0.149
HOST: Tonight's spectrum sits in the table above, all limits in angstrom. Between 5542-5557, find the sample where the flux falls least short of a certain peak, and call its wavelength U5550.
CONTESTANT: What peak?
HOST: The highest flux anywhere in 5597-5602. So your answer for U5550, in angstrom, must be 5553.0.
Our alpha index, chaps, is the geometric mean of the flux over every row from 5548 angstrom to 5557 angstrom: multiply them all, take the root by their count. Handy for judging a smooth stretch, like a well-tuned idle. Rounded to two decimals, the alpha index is 7.17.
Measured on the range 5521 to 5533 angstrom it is 6.89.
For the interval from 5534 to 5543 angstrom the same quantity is 7.00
